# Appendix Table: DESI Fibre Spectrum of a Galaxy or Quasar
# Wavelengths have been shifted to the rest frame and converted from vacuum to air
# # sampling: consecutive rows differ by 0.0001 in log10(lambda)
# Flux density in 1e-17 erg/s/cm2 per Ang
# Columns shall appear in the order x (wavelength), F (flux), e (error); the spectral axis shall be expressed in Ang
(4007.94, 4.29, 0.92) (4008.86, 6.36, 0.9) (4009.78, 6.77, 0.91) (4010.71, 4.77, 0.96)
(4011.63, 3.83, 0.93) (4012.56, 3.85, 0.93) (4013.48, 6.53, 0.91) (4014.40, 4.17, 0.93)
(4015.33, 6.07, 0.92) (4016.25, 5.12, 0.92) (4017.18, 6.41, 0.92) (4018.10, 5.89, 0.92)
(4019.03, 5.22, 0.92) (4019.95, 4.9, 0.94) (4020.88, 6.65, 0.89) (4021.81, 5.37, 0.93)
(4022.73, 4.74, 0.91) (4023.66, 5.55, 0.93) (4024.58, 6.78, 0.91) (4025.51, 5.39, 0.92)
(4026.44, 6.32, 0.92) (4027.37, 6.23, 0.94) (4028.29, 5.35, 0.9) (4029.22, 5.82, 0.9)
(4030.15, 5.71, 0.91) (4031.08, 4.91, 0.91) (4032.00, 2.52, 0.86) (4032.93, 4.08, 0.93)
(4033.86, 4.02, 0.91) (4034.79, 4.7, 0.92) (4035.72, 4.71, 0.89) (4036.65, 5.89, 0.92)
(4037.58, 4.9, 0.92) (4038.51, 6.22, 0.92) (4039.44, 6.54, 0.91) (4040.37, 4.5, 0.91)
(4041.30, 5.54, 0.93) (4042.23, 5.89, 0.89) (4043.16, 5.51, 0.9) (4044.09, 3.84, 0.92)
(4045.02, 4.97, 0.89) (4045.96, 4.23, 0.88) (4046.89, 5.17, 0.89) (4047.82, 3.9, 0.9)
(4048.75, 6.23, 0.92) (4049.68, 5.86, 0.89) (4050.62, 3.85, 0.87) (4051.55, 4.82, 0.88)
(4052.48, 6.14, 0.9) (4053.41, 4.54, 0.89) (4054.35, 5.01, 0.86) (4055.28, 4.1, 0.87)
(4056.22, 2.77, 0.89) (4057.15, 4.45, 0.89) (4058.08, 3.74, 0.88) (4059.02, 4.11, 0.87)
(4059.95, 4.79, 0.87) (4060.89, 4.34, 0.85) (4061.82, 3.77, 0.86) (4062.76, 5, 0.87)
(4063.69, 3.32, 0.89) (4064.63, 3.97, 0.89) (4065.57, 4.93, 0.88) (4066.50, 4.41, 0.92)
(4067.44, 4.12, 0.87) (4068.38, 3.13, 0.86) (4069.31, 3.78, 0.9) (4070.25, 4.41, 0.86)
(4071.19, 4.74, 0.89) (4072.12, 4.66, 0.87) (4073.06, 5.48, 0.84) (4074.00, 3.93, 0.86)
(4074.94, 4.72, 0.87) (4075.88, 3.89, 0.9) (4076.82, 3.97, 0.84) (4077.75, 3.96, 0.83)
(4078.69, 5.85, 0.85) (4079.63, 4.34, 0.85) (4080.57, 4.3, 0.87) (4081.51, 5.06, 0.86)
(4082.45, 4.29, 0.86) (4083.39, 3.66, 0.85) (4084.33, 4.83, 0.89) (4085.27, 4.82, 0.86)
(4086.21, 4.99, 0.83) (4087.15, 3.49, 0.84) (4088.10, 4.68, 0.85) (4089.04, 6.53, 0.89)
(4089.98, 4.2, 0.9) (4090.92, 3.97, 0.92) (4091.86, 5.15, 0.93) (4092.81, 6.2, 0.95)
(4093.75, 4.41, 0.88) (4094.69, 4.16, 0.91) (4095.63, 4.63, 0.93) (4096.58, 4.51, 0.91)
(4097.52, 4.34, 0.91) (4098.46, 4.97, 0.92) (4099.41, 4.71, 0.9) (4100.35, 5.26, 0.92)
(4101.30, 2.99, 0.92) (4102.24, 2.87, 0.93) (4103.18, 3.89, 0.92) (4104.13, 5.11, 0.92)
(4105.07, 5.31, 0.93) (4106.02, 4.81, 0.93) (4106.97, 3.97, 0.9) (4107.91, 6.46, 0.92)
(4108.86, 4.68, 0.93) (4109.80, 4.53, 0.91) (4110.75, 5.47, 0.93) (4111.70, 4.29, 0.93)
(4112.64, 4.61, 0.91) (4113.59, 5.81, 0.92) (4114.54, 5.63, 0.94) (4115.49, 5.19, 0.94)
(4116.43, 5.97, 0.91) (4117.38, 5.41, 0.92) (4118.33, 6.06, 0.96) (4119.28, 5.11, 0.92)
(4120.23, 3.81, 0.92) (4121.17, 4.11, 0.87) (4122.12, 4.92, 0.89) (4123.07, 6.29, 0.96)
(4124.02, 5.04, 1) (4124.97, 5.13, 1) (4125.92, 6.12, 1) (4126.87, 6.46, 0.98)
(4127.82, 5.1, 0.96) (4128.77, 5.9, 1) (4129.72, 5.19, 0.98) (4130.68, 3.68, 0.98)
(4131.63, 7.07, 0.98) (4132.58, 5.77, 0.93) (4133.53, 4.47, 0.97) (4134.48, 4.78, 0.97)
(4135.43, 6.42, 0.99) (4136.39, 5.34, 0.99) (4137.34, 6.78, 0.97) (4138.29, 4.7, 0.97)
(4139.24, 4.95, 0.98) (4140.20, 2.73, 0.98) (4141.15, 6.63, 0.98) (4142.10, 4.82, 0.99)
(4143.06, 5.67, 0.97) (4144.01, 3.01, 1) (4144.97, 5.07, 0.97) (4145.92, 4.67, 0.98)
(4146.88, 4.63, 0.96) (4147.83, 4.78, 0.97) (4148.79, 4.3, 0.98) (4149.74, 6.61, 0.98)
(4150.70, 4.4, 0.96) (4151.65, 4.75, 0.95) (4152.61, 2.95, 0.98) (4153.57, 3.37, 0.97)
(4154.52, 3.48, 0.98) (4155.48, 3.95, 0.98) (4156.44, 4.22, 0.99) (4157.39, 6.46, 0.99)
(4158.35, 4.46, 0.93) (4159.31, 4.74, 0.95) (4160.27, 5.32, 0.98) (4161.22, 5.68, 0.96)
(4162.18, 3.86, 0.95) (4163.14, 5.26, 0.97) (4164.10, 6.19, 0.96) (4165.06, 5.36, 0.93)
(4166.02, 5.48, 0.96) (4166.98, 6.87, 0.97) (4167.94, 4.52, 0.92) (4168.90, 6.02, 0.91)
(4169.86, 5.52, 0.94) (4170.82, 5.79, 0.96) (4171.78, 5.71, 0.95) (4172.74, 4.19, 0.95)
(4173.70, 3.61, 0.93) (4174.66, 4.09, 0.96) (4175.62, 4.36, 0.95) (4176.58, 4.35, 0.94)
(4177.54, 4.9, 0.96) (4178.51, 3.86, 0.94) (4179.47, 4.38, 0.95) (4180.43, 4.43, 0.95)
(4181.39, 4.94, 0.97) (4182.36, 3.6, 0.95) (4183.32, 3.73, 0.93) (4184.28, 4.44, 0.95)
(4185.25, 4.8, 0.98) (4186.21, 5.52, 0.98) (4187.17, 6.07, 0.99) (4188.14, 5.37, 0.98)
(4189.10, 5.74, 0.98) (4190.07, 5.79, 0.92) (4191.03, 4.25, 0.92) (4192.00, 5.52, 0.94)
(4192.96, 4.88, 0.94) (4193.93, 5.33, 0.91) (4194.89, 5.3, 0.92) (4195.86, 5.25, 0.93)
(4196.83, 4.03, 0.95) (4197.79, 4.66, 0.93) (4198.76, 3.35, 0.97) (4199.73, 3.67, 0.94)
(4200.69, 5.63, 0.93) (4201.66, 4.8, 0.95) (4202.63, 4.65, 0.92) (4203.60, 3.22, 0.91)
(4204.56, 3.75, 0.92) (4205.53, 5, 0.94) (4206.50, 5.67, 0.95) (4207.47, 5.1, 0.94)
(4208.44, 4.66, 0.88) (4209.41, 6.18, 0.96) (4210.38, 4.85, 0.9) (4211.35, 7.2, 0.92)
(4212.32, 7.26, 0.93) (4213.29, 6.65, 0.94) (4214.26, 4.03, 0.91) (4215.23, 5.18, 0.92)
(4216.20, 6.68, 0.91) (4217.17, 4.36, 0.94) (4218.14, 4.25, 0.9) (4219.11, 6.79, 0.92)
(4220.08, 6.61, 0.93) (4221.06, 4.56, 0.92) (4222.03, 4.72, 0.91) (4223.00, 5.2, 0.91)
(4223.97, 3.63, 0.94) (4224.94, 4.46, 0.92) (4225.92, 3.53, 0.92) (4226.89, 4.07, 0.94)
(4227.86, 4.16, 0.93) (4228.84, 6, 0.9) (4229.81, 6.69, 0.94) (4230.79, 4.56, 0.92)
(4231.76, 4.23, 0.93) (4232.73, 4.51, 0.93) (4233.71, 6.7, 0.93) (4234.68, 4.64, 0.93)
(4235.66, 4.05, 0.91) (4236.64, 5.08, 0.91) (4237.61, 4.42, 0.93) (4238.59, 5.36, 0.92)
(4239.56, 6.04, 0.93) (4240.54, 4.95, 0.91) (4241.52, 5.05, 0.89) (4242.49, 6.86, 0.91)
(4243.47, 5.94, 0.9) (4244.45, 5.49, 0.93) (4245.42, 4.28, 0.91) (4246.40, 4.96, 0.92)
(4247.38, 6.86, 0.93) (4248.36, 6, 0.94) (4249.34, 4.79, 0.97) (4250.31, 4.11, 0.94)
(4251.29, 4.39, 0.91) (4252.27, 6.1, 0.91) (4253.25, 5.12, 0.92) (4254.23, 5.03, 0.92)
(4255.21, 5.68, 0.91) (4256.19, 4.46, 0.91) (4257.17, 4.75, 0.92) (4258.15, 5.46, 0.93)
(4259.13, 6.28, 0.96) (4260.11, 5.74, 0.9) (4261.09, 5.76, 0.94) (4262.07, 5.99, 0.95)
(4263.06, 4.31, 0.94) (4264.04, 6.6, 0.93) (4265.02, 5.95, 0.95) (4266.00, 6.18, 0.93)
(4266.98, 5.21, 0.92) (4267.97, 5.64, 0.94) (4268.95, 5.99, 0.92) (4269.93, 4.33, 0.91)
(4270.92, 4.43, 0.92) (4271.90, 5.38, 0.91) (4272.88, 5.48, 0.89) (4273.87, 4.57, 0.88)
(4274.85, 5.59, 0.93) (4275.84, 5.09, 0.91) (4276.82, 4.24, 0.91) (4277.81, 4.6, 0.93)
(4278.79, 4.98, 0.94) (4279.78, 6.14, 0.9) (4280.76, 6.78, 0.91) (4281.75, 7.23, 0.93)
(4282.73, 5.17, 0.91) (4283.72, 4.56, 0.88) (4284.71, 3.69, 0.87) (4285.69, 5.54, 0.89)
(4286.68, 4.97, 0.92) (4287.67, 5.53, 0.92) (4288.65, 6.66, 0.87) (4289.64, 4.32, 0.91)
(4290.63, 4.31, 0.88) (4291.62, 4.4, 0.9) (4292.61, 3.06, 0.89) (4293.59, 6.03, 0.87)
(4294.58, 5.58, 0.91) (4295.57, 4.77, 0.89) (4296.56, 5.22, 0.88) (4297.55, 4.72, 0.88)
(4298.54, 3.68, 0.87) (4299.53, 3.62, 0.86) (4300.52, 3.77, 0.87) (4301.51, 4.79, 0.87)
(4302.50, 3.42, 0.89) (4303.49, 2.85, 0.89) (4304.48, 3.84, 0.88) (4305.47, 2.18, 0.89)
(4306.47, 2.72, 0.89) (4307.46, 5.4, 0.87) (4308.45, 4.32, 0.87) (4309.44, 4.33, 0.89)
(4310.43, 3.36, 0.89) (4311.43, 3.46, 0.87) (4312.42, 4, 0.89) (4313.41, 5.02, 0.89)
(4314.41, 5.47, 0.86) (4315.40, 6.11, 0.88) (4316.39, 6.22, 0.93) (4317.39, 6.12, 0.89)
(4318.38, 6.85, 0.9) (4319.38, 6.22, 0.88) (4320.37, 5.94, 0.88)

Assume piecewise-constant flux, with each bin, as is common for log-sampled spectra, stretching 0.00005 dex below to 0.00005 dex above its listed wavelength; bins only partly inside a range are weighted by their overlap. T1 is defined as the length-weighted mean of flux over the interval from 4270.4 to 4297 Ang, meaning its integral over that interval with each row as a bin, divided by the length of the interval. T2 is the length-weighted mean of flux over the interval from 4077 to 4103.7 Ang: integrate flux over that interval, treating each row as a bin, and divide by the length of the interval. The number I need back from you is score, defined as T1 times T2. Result 23.2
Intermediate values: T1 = 5.1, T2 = 4.5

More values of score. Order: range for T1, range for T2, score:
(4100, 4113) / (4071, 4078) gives 20.3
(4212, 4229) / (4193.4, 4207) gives 23.3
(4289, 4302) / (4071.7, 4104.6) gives 20.4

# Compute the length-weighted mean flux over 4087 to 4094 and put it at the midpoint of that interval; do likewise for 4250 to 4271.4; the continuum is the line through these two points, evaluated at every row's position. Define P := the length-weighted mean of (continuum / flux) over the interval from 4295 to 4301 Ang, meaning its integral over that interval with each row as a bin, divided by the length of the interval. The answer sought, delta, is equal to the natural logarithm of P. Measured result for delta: 0.26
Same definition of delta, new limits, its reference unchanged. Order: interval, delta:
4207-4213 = -0.09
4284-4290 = 0.09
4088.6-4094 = 0.00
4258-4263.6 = -0.03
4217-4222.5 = 0.03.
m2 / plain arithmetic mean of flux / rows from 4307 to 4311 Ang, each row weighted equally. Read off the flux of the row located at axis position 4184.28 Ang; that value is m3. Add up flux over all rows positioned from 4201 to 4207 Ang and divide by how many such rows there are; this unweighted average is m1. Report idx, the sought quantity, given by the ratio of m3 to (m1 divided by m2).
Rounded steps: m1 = 4.5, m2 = 4.4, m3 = 4.44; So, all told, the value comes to 4.3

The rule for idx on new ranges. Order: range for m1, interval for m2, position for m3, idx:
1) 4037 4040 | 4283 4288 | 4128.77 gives 4.9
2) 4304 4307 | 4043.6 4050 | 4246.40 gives 8.3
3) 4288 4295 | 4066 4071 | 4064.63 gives 3.2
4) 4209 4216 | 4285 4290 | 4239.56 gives 5.5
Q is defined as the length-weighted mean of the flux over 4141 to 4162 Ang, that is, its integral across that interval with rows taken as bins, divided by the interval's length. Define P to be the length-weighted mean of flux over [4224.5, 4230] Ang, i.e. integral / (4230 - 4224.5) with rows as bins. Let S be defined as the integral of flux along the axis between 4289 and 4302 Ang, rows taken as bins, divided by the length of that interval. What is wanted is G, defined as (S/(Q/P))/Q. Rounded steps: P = 4.7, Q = 4.7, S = 4.5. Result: 0.97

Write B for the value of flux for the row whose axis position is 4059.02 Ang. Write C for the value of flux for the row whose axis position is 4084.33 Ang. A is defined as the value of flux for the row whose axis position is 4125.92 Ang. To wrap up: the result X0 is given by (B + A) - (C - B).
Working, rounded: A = 6.12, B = 4.11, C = 4.83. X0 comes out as 9.5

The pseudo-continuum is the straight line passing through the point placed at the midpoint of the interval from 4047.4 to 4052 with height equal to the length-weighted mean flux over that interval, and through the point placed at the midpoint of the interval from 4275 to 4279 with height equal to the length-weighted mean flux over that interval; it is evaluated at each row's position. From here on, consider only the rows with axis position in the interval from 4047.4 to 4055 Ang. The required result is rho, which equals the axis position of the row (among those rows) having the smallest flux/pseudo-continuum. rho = 4050.62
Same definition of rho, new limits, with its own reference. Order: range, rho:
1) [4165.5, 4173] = 4172.74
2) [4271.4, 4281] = 4276.82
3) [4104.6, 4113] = 4106.97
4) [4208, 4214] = 4208.44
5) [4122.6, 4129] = 4124.02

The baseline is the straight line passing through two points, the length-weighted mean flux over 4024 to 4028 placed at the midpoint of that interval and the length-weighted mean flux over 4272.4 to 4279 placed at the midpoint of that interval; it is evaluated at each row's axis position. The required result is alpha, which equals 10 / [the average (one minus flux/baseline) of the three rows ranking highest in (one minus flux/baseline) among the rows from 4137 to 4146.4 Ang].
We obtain 27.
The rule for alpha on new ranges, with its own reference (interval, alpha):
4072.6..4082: 30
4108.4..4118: 46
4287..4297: 51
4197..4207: 28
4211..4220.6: 52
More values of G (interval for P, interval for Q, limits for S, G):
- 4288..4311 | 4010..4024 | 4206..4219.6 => 0.85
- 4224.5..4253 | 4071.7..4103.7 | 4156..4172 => 1.35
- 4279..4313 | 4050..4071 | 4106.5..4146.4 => 1.30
